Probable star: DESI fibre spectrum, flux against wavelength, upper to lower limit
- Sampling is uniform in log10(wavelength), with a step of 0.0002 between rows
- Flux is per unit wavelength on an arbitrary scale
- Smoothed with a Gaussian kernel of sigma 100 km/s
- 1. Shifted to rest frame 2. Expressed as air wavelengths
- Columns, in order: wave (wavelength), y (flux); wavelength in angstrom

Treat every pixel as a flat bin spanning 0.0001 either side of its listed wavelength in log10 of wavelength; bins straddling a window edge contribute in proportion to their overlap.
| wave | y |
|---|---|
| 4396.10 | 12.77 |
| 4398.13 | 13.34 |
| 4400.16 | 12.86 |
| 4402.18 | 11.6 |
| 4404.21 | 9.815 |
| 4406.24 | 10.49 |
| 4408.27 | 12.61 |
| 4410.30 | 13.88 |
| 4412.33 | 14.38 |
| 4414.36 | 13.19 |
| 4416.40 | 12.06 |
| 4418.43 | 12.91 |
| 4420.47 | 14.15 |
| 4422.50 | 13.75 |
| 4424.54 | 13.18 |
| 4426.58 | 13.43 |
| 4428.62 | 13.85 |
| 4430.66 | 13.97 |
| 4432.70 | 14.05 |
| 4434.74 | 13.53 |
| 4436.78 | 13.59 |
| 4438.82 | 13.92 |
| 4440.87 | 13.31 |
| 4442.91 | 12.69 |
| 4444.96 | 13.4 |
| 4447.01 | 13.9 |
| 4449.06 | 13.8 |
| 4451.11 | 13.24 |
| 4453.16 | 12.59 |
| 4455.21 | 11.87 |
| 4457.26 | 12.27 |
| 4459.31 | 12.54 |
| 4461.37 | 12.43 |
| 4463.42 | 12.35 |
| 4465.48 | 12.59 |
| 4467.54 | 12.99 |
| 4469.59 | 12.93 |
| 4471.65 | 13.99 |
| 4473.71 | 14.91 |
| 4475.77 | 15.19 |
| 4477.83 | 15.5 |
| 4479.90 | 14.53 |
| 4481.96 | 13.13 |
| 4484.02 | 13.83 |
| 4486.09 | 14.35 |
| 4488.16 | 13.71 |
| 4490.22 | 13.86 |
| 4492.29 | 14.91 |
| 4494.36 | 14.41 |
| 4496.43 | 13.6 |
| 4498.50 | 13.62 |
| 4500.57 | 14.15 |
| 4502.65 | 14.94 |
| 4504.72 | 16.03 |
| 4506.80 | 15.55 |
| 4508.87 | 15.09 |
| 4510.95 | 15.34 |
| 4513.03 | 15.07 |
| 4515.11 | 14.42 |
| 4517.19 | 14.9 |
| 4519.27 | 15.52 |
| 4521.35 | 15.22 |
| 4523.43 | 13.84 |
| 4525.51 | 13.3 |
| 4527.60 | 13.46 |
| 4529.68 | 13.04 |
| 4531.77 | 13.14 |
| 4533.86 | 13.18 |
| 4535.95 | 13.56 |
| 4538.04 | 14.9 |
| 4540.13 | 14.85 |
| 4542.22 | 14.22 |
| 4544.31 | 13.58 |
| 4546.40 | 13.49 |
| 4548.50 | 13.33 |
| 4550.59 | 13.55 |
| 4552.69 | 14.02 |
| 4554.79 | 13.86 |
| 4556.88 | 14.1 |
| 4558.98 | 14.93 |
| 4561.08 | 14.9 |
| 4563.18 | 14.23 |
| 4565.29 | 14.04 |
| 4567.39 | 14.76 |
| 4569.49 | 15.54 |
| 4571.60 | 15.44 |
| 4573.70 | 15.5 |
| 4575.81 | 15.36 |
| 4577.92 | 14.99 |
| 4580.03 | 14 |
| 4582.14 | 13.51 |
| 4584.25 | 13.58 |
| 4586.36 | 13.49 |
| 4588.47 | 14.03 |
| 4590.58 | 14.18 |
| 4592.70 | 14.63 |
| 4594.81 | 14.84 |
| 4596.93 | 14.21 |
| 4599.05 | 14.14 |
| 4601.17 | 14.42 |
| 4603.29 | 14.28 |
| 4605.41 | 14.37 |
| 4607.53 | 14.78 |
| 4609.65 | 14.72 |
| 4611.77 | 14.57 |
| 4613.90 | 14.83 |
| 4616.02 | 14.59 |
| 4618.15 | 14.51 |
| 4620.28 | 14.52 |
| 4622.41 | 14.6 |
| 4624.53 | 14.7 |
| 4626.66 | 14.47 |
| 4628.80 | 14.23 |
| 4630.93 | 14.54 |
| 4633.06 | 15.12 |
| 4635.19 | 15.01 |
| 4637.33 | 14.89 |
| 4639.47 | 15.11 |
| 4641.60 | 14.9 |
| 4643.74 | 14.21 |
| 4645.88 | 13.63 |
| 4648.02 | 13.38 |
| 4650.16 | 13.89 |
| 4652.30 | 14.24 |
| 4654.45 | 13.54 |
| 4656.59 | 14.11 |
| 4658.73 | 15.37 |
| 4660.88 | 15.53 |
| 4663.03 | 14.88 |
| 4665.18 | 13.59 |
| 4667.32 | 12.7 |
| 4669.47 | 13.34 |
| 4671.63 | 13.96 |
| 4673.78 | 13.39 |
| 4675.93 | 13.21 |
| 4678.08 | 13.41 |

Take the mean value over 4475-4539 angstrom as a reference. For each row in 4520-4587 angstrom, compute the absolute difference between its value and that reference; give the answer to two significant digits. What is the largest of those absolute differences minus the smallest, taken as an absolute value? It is 1.2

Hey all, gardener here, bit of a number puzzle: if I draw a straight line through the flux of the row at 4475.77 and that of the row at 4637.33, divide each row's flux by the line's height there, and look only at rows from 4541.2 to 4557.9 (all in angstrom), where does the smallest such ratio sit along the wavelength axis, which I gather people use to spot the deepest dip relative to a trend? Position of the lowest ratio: 4548.50 angstrom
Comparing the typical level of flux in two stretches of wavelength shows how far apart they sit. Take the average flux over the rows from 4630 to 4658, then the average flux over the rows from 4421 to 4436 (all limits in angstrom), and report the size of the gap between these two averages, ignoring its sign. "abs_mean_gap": 0.67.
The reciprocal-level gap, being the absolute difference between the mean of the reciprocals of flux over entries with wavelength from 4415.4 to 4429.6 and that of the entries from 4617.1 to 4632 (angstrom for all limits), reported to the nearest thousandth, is 0.006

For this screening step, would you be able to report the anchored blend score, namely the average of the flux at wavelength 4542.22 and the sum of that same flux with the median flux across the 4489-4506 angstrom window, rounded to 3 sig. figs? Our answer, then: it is 21.4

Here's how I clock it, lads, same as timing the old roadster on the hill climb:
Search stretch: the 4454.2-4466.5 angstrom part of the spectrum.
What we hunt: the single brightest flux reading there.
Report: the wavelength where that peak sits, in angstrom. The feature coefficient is 4465.48 angstrom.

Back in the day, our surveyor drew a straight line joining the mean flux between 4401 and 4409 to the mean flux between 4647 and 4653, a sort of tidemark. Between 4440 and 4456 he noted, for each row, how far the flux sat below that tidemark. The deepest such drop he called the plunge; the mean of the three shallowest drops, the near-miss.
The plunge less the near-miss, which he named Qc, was 1.9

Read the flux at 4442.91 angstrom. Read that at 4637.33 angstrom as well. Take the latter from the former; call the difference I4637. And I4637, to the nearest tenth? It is -2.2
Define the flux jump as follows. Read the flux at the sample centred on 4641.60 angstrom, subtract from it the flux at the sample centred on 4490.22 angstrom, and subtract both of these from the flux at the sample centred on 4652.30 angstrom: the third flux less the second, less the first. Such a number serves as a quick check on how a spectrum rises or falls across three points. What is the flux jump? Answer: -14.5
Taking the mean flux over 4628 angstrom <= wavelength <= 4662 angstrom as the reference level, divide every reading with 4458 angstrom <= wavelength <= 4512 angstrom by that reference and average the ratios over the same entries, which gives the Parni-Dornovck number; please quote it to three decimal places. 0.973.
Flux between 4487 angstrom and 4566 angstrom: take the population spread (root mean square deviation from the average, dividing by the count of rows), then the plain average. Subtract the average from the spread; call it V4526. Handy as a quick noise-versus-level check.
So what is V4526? -13.5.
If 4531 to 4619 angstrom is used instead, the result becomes -13.7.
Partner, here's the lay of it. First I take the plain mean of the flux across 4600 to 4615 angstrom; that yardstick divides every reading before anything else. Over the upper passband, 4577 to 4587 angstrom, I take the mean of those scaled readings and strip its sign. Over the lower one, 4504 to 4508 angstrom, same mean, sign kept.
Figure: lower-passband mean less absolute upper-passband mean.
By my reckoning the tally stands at 0.13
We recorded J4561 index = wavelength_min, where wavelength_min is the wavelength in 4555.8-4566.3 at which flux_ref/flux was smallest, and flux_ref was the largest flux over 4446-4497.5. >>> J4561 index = 4558.98 angstrom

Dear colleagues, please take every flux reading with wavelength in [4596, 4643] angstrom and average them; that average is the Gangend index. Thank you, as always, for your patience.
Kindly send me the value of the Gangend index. 14.61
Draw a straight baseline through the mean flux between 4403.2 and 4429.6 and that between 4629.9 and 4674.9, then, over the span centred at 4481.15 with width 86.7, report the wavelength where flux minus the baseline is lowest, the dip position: 4455.21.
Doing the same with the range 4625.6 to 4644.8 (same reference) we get 4643.74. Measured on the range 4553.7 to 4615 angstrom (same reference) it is 4586.36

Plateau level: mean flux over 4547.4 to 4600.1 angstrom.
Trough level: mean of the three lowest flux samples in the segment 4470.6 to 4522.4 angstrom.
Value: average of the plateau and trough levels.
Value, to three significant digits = 13.9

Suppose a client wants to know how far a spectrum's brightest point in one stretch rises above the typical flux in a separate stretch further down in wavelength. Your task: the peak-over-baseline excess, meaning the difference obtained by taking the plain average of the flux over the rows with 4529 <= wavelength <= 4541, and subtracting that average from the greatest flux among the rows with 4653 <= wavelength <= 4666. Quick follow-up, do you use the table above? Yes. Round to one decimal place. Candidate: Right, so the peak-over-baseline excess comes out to 1.8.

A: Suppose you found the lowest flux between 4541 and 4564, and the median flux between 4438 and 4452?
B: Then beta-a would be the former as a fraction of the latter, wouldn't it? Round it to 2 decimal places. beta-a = 0.99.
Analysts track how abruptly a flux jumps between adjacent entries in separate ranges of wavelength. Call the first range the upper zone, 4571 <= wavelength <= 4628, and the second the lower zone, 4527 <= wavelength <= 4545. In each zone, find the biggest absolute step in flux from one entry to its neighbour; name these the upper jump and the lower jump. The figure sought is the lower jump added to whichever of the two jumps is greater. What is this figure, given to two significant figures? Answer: 2.7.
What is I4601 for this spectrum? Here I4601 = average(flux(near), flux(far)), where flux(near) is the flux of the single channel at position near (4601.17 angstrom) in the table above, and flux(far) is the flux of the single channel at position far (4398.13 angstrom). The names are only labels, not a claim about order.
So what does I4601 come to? 13.9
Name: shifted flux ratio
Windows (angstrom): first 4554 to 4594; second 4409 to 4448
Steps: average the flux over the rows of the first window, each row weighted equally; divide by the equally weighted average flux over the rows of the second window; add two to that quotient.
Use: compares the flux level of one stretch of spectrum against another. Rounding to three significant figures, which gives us 3.07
